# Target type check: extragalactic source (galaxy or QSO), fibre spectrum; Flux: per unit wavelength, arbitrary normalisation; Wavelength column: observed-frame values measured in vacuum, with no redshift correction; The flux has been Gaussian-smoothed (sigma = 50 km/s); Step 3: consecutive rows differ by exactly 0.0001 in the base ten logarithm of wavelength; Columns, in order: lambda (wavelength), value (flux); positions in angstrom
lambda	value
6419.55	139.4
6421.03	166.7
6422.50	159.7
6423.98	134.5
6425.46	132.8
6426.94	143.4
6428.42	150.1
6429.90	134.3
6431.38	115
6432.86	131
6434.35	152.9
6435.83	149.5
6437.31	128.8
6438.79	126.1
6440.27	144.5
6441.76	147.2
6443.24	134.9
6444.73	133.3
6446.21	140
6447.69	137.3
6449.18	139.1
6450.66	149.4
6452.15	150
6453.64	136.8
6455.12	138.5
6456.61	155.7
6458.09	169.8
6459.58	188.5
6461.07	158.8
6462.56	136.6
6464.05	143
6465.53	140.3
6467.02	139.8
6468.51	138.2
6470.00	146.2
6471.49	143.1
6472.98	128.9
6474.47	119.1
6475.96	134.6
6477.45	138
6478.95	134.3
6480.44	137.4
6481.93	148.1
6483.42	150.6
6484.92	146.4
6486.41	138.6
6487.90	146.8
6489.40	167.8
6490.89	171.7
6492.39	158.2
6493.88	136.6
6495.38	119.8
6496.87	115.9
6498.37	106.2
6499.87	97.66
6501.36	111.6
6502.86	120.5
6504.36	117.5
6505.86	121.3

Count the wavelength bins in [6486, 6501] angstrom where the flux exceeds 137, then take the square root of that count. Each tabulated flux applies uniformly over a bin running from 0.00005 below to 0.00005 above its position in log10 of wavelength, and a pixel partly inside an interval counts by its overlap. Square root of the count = 2.24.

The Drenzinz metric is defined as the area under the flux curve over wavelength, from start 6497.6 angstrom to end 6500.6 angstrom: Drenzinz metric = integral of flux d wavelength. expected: 305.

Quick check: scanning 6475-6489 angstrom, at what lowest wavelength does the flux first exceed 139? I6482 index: 6481.93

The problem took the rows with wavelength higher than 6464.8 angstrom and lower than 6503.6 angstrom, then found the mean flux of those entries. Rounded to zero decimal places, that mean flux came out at 136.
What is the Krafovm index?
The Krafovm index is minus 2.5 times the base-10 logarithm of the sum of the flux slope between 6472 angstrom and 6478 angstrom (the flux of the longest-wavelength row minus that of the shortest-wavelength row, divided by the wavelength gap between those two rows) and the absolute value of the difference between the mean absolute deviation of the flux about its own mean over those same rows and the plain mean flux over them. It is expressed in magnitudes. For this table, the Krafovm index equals -5.25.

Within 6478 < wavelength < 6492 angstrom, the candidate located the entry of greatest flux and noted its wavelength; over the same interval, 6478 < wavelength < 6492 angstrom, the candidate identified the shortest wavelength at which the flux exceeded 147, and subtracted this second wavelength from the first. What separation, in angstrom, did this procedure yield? 9.0 angstrom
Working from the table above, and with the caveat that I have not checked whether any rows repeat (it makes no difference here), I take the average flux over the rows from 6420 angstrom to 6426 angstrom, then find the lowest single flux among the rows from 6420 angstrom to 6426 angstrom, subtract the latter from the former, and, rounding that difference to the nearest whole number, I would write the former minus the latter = 16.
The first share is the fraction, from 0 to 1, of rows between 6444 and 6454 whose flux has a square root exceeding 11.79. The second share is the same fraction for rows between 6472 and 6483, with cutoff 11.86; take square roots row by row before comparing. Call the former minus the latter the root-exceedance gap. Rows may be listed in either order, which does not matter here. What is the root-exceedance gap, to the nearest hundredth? 0.43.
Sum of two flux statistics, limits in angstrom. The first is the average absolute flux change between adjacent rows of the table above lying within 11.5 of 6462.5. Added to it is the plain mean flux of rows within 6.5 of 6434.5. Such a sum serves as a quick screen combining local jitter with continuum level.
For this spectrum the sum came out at 148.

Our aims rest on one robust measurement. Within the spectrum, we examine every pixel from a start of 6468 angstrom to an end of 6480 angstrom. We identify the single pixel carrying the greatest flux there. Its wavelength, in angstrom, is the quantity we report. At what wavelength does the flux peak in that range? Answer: 6470.00 angstrom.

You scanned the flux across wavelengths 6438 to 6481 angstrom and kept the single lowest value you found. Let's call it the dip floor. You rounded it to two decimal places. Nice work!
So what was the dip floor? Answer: 119.10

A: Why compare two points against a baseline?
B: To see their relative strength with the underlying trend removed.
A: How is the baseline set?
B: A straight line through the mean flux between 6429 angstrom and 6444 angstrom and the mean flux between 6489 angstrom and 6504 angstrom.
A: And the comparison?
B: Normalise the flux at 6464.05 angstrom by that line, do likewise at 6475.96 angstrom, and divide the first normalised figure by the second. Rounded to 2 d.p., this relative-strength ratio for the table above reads 1.05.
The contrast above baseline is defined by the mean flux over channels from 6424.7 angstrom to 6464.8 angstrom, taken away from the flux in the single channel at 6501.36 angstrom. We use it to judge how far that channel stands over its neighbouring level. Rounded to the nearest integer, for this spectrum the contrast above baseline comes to -32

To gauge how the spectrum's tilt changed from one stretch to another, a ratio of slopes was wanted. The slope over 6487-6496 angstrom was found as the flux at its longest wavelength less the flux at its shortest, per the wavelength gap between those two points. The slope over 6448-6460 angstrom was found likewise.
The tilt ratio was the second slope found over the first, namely -1.3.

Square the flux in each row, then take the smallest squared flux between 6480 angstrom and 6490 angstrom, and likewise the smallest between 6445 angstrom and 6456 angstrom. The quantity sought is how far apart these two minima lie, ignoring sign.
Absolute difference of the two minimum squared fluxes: 165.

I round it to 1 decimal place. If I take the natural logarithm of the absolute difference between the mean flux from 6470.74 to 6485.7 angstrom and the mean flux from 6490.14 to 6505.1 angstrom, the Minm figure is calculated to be 2.5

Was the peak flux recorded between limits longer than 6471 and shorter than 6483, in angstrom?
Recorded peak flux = 148.1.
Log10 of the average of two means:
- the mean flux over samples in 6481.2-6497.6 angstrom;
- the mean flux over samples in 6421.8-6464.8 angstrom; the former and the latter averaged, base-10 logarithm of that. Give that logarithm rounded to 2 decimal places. 2.16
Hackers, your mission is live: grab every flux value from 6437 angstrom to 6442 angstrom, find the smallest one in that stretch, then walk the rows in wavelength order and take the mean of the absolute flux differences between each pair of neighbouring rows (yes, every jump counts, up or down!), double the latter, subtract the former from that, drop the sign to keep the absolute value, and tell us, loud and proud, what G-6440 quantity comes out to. 110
